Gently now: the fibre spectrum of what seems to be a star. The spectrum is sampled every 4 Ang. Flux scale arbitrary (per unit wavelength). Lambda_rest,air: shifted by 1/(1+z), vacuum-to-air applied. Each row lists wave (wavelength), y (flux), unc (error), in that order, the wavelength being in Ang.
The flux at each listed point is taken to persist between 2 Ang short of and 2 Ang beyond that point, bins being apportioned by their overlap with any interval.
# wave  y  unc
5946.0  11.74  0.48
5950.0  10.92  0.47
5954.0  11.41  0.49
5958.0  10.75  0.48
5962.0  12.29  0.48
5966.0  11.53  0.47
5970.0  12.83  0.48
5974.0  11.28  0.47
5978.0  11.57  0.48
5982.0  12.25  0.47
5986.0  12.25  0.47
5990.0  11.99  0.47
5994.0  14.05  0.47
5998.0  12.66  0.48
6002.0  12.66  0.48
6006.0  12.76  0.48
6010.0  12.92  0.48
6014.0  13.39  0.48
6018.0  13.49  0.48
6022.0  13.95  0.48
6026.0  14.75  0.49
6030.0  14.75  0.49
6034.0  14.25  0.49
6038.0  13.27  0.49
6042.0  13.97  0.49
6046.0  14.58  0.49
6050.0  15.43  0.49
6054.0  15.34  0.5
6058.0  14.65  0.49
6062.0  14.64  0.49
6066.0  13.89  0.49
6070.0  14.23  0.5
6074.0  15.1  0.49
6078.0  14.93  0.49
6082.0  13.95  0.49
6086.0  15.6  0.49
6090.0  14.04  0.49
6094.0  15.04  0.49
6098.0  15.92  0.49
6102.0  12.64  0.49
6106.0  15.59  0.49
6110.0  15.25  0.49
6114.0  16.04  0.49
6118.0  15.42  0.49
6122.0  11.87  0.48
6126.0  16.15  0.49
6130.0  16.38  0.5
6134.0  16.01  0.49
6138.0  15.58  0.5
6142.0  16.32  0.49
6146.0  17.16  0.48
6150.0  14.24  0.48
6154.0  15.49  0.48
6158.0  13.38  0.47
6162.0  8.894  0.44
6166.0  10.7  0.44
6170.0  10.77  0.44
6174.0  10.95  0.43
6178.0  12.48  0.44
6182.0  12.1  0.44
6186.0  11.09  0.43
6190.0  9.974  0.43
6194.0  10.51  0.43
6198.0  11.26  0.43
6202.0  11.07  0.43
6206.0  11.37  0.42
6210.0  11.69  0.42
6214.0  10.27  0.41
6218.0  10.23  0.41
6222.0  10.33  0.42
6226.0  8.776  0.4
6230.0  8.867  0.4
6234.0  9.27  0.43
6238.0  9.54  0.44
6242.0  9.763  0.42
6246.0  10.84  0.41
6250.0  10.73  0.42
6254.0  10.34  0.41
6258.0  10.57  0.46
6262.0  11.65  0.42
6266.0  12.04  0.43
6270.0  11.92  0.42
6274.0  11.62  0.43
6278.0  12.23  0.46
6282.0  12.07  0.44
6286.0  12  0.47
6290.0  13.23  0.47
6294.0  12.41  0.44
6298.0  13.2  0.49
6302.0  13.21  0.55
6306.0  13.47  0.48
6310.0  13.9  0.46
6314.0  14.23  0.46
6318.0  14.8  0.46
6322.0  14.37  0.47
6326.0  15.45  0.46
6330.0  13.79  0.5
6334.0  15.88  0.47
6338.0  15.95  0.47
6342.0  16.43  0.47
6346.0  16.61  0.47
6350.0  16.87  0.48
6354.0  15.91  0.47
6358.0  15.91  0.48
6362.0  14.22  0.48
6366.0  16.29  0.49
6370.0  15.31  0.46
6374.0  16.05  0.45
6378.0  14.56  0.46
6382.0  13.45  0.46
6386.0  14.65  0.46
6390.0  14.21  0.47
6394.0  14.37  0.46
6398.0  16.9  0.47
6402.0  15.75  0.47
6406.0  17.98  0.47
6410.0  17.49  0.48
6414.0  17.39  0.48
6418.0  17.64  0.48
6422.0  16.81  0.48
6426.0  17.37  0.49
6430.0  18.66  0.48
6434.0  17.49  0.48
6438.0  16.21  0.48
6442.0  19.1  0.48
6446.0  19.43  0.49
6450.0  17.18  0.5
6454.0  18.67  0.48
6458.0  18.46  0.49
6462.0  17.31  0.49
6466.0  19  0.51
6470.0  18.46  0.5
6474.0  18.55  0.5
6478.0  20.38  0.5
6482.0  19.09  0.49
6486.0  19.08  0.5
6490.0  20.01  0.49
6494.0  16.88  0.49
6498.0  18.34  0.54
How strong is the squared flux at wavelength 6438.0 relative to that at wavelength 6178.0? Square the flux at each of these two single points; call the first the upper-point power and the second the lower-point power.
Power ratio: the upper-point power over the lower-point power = 1.7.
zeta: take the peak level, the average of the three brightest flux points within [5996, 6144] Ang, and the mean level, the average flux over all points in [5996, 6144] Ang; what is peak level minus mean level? 1.8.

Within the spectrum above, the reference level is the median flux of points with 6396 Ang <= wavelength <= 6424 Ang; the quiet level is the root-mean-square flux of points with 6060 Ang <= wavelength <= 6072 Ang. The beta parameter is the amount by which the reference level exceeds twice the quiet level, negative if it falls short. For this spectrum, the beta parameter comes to -11.1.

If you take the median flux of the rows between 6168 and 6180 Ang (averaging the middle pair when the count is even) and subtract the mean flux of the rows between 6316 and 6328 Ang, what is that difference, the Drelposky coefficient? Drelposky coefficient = -3.9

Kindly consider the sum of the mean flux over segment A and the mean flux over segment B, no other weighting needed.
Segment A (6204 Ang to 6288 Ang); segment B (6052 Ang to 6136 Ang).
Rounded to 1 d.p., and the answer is 25.7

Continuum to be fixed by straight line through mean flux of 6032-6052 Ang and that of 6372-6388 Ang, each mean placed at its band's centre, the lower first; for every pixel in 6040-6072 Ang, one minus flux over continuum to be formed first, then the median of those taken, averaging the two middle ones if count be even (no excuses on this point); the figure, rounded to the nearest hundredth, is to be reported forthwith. -0.02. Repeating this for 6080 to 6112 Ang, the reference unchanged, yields -0.05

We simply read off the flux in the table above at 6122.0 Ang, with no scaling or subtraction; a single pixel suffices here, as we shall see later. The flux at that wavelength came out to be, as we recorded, 11.87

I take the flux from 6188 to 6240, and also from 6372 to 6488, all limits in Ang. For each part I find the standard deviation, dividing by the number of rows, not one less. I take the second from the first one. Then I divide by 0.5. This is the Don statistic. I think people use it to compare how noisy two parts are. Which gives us -1.7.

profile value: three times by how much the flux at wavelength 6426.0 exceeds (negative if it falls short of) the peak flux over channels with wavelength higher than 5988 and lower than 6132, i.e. 3.0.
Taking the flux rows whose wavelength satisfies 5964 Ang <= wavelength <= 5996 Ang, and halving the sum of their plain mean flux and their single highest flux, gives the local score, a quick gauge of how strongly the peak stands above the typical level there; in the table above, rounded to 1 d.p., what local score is 13.1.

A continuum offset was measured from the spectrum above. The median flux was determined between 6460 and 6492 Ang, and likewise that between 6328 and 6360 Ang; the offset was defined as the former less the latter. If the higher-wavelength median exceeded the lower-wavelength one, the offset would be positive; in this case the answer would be 3.1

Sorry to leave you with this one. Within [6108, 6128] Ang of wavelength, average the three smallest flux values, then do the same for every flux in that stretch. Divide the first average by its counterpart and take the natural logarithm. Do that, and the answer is -0.053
